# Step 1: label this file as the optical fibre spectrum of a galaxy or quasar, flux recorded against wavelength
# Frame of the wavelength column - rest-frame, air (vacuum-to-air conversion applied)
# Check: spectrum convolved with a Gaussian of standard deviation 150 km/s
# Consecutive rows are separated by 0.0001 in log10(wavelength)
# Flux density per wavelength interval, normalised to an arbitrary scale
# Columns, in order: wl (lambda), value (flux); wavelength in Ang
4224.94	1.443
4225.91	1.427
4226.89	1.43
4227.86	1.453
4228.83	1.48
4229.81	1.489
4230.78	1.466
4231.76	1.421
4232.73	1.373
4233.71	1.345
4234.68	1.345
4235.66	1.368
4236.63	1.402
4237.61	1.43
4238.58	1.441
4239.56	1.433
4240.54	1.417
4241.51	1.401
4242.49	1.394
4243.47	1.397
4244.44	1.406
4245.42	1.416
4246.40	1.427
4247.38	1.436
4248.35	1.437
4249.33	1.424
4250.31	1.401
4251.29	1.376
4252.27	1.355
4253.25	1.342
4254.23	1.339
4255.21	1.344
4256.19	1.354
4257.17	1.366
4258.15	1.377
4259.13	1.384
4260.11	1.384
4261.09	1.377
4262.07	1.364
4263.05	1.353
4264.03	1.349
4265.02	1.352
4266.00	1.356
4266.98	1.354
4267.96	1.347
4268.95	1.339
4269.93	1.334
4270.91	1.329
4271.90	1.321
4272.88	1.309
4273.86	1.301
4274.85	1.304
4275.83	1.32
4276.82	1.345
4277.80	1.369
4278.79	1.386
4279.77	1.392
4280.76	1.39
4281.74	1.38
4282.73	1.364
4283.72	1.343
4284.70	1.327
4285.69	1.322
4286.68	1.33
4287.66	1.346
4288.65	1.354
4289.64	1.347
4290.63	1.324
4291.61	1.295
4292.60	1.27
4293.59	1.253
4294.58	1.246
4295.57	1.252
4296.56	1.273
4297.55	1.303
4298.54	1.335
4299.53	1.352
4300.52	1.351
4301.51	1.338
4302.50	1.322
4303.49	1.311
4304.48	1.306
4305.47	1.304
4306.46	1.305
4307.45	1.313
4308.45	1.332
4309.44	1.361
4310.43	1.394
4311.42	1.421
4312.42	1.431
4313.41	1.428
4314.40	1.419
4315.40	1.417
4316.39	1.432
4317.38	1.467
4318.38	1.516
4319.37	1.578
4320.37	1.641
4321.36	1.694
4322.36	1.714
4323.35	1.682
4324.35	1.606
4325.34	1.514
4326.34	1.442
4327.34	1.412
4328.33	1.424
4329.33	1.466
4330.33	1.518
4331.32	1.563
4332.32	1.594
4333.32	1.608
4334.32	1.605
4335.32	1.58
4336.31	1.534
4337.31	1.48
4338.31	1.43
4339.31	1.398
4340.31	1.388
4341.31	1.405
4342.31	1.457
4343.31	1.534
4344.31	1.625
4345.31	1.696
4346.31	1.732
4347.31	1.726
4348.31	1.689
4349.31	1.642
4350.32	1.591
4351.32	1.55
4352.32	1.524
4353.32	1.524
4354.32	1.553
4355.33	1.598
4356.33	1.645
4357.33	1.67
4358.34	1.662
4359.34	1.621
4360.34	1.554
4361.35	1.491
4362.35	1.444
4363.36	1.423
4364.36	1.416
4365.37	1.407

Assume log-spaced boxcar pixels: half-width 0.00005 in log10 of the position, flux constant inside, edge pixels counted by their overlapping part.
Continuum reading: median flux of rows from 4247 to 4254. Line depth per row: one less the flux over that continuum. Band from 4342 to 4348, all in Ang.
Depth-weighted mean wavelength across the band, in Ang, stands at 4345.5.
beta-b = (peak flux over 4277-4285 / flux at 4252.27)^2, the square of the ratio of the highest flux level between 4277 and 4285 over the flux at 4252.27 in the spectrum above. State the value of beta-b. 1.1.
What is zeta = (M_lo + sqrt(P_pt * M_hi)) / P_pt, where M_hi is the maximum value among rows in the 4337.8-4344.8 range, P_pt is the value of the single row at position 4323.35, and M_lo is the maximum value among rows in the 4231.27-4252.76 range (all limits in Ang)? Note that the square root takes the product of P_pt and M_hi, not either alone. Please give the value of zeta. 1.84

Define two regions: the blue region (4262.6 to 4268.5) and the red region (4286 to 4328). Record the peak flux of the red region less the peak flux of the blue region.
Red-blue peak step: 0.36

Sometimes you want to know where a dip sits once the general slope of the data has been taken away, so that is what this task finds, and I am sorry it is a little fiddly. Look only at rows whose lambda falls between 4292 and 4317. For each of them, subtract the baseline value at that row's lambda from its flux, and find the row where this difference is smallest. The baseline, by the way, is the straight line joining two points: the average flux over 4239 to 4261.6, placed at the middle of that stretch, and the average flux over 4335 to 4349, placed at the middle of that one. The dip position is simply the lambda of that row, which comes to 4294.58 Ang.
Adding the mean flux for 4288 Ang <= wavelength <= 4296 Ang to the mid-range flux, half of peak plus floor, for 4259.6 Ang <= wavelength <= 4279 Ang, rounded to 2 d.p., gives 2.64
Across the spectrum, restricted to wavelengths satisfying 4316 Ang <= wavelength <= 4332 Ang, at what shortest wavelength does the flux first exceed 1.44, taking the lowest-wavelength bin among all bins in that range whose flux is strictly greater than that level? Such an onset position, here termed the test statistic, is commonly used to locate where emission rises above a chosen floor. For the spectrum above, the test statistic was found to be 4317.38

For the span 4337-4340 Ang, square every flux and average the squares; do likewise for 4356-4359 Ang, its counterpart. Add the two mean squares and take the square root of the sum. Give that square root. 2.19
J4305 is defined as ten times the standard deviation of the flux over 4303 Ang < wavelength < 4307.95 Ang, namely 0.04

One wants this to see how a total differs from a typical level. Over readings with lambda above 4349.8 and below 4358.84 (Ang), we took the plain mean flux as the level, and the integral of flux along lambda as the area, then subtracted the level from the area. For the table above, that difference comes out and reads 13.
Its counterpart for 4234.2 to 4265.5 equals 42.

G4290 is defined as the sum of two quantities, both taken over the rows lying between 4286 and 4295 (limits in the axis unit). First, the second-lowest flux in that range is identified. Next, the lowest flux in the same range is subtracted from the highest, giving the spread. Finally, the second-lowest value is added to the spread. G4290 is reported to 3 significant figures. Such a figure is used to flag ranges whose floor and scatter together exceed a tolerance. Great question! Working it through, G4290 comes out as 1.36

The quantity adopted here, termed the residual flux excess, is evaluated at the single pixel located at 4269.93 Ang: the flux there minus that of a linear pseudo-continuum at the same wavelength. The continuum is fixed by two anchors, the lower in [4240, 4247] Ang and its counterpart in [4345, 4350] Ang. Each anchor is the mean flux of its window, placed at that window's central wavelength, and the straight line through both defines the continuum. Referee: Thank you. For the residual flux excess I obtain -0.15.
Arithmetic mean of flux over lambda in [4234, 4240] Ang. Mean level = 1.40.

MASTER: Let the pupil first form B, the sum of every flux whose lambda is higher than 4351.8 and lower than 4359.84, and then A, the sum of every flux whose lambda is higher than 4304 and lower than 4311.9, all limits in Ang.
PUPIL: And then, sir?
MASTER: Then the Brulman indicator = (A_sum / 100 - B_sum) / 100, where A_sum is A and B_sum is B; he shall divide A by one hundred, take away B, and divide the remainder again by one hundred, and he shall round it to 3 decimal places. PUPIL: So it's -0.127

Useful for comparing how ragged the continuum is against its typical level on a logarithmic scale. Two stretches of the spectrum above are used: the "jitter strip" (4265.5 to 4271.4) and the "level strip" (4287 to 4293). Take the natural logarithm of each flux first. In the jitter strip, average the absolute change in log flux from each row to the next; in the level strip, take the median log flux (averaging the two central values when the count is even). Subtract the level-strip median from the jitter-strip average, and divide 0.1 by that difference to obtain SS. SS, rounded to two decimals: -0.35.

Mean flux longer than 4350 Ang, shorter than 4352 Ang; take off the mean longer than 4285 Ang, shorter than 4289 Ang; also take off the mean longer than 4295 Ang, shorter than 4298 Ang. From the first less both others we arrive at -1.04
